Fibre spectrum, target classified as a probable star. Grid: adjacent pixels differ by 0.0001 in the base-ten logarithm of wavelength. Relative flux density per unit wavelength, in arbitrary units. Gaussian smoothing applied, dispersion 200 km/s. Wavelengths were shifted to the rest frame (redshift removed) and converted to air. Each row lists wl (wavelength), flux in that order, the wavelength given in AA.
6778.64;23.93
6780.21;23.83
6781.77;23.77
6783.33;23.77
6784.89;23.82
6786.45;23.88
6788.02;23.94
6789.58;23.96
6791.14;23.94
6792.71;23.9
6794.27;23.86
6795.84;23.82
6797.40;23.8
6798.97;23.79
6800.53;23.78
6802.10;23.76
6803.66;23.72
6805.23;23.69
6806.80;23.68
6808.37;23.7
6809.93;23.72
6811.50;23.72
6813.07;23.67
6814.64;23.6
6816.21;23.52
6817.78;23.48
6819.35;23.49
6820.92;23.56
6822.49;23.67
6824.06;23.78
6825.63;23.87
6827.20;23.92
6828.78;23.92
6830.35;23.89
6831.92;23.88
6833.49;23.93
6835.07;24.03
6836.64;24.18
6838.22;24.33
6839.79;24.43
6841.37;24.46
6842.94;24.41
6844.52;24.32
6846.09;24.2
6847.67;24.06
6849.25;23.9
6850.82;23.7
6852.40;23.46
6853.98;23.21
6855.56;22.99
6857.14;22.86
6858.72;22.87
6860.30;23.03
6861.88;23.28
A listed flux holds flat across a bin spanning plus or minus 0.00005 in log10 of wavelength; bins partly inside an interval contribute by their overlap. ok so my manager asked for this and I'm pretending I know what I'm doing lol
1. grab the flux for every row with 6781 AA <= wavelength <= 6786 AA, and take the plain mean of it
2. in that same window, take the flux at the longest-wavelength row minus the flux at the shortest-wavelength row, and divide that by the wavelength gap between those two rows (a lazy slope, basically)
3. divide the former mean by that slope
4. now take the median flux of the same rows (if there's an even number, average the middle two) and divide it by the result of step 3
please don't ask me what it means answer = 0.016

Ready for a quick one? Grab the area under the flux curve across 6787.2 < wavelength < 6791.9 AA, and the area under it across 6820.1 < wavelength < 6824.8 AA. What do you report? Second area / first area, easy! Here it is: 0.99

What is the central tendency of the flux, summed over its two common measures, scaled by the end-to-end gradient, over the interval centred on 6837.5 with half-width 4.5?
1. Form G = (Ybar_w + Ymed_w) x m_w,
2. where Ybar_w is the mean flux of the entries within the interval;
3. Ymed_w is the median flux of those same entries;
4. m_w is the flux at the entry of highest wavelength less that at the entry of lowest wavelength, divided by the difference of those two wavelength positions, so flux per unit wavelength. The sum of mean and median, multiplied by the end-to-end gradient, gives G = 3.3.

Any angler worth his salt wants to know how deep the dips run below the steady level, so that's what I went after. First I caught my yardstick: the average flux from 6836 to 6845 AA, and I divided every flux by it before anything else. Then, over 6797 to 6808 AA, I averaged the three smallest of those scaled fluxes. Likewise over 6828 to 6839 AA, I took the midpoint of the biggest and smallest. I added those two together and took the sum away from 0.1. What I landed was -1.863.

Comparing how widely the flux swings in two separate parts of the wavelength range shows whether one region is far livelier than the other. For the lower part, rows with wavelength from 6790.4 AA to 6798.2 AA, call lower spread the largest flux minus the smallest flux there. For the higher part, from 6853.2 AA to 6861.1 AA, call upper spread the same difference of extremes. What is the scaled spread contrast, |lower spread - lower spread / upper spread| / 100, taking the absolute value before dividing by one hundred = 0.0026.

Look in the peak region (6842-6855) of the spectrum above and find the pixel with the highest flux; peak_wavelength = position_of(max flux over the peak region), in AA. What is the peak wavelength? 6842.94 AA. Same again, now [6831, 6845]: 6841.37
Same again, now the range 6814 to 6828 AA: 6827.20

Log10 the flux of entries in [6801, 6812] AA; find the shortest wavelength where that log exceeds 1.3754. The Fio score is 6802.10 AA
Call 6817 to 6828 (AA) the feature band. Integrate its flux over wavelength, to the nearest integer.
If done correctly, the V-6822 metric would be 260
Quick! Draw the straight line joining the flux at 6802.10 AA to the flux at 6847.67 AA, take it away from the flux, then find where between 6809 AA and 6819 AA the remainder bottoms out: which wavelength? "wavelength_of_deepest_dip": 6817.78 AA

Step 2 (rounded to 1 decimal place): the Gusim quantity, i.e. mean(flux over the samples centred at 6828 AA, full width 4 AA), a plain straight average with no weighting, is 23.9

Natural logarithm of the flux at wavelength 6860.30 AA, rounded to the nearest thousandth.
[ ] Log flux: 3.137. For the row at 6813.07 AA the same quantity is 3.164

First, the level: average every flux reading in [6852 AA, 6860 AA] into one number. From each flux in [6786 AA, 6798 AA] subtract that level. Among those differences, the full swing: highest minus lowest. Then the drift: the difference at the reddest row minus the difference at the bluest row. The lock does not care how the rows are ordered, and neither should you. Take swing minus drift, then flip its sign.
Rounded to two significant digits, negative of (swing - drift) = -0.24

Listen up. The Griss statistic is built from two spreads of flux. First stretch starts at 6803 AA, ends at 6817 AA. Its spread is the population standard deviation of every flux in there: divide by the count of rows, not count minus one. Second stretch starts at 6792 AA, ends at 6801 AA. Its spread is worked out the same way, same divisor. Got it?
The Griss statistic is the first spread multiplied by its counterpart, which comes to 0.003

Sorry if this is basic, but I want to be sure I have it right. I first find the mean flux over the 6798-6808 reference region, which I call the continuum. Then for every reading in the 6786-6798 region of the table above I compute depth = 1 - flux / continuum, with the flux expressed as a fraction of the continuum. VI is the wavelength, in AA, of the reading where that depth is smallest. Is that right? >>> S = 6789.58 AA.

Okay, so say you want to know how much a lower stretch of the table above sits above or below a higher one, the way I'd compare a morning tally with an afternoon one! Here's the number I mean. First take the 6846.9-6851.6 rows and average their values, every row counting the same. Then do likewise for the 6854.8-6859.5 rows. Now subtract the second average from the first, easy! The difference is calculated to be 1.0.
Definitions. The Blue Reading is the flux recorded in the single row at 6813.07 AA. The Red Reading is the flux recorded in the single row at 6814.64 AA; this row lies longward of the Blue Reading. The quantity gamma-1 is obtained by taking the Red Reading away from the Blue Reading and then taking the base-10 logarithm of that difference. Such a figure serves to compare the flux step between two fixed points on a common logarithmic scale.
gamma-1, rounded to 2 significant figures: -1.2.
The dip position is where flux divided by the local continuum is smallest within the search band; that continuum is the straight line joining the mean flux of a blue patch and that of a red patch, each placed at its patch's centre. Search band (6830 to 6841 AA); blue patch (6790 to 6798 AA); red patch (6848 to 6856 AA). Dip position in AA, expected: 6830.35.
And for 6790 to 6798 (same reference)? 6797.40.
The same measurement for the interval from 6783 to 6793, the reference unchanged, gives 6783.33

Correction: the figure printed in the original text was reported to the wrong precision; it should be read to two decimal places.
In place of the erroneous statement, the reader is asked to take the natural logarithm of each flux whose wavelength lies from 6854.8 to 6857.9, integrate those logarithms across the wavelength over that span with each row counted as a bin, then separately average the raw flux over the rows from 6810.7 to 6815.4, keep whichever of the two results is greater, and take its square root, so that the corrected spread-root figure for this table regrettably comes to 4.86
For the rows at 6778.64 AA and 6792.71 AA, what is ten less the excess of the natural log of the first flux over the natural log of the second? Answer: 10.00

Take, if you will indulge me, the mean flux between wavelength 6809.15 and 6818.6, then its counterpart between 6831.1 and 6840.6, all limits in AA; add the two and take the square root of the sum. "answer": 6.91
